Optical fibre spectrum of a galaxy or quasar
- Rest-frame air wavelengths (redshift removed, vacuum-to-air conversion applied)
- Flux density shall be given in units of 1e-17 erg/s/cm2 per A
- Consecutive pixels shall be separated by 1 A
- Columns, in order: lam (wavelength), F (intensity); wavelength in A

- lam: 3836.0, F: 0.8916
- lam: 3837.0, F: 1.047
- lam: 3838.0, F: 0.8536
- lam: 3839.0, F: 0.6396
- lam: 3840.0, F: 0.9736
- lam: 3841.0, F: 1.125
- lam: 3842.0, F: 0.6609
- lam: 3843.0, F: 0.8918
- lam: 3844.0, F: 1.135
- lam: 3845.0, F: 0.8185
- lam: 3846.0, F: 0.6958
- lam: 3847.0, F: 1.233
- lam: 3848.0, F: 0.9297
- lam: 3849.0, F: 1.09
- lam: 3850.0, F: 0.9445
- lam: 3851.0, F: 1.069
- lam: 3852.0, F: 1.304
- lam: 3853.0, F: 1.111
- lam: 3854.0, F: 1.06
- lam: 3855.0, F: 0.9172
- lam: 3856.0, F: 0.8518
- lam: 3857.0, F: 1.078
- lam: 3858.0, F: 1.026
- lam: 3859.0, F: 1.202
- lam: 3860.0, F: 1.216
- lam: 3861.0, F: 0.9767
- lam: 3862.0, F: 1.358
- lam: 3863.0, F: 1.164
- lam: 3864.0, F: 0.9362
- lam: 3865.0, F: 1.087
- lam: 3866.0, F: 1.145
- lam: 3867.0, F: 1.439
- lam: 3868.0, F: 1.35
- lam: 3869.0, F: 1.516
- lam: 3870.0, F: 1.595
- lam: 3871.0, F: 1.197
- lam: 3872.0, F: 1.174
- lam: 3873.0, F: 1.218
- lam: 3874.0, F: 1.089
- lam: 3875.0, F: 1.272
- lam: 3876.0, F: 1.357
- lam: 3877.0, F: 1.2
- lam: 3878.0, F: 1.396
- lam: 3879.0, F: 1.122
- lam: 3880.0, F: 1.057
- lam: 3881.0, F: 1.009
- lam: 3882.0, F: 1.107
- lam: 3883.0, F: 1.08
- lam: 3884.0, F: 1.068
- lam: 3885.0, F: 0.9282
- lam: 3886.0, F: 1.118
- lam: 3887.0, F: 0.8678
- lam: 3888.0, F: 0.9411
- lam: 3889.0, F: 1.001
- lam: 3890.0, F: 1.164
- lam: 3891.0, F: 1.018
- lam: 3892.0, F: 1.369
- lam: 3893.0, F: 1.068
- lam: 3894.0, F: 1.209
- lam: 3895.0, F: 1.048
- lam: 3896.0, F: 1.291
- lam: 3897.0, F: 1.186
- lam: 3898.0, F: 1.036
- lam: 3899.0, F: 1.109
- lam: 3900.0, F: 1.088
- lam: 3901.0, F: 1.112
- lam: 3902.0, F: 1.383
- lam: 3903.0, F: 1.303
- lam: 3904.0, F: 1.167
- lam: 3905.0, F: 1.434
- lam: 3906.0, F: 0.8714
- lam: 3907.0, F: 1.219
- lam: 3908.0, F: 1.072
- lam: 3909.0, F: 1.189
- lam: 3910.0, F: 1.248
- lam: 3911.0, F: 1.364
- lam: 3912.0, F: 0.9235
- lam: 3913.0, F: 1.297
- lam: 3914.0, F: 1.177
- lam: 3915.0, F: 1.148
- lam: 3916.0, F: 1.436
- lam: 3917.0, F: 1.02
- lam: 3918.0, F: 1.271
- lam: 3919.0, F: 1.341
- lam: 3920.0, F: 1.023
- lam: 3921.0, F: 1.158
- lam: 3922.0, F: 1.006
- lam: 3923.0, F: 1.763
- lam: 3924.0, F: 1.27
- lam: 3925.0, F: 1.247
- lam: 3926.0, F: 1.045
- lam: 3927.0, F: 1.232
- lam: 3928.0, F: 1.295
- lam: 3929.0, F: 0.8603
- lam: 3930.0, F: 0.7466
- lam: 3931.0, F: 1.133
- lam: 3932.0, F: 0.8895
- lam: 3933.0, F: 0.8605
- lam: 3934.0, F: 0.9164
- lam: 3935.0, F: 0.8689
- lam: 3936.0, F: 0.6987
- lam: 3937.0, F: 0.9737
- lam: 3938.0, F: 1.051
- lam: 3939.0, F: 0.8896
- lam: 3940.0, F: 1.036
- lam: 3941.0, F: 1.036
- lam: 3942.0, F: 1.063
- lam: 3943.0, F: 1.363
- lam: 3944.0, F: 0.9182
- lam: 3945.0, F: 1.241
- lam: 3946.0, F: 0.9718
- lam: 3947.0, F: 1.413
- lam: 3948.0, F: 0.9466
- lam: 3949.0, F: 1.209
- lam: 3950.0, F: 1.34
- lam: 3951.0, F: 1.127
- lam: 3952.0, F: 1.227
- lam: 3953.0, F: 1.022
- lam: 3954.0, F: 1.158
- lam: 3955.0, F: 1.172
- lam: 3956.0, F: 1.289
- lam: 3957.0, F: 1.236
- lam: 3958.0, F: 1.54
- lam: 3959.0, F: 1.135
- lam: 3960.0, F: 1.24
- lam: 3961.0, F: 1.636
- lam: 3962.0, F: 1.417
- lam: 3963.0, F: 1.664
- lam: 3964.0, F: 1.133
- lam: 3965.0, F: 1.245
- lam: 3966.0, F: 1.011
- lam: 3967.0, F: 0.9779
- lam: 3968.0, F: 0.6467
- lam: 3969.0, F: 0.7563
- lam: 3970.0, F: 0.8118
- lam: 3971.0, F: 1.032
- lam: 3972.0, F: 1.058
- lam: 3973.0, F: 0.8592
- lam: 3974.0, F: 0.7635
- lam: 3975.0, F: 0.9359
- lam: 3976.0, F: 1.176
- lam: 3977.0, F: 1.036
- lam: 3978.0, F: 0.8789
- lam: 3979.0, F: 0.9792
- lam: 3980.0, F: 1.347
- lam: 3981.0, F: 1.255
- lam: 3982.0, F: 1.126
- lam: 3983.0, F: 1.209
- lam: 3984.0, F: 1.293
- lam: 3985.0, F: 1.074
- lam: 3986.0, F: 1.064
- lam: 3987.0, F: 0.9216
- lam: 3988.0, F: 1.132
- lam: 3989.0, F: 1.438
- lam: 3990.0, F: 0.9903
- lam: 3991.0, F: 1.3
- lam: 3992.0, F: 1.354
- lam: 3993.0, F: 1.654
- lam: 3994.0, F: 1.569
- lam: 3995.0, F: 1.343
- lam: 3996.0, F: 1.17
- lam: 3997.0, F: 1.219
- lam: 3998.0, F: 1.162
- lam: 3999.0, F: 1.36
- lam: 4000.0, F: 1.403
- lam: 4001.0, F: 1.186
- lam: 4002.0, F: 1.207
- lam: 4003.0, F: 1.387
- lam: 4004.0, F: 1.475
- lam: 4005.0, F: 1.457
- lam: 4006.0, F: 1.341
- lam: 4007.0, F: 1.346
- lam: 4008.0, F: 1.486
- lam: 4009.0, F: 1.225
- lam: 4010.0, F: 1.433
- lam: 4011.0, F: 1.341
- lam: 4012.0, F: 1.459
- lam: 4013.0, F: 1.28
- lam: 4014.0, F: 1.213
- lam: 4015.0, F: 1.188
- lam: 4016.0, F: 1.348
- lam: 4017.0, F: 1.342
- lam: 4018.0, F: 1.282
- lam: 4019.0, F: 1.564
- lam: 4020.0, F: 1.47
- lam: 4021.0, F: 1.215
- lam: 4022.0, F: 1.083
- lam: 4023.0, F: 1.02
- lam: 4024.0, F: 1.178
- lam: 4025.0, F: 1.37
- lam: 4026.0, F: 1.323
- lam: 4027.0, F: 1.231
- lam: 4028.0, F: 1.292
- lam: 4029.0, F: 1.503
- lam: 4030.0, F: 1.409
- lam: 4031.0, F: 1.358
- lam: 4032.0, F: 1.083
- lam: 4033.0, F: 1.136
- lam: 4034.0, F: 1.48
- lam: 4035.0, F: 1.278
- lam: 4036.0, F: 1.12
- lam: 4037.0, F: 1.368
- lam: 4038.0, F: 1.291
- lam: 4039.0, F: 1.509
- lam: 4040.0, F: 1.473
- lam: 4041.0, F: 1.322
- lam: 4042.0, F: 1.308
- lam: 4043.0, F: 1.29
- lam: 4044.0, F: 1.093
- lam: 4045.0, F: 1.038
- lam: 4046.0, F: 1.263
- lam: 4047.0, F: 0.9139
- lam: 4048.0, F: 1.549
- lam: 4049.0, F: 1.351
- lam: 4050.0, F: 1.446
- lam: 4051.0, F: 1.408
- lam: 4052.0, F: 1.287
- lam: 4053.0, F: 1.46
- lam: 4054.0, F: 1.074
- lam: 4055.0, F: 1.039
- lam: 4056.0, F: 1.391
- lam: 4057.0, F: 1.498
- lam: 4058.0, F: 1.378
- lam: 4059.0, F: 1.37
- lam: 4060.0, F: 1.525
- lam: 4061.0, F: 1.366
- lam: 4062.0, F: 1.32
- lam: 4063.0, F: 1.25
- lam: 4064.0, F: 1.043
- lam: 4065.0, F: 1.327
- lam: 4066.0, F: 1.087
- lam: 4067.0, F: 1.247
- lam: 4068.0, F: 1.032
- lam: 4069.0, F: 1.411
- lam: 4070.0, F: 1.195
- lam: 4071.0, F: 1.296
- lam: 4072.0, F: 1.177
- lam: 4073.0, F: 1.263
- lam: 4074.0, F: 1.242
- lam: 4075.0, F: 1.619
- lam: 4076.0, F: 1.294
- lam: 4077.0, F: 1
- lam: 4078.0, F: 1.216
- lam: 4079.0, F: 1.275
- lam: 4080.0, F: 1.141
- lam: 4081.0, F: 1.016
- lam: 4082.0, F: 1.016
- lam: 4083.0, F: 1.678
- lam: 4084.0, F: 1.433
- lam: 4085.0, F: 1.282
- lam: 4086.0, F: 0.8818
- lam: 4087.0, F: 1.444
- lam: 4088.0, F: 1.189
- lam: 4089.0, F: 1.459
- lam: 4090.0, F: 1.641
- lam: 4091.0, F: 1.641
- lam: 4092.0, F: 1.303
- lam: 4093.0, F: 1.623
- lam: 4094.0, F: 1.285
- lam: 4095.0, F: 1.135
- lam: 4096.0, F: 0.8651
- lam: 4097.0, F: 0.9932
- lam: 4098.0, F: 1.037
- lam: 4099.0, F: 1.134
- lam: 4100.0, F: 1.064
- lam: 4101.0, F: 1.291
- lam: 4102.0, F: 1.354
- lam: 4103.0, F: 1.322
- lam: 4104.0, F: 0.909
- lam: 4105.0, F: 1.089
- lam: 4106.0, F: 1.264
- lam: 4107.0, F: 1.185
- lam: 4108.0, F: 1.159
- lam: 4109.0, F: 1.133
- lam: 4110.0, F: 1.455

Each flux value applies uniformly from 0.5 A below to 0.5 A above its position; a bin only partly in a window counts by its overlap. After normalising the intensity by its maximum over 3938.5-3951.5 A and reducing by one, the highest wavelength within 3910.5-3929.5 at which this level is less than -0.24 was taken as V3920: 3929.0 A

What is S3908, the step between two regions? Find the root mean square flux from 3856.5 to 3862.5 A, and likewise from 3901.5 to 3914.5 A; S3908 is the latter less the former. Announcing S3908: 0.06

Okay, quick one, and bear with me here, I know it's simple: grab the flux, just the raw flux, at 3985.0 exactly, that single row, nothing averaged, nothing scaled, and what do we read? 1.074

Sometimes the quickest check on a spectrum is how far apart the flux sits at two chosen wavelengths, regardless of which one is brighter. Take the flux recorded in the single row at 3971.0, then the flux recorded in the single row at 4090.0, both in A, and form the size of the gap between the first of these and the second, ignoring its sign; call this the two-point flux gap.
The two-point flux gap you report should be 0.61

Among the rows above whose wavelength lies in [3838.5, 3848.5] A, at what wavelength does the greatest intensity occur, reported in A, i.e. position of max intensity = 3847.0 A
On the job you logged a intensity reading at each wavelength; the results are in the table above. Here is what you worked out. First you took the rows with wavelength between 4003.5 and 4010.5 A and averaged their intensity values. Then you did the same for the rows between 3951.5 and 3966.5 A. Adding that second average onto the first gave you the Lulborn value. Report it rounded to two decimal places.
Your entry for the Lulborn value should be 2.67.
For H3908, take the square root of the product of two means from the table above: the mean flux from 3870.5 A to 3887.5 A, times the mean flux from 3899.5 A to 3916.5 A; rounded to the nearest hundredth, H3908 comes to 1.17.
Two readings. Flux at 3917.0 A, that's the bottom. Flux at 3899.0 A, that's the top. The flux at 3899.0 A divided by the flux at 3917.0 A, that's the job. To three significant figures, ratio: 1.09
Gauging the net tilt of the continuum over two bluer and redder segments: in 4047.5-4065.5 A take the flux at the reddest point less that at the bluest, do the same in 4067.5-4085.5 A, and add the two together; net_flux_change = 0.0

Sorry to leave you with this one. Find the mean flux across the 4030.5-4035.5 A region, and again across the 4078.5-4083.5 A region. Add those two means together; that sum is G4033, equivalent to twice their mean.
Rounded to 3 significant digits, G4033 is 2.49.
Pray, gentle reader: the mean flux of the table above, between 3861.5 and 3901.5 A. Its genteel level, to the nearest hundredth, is 1.16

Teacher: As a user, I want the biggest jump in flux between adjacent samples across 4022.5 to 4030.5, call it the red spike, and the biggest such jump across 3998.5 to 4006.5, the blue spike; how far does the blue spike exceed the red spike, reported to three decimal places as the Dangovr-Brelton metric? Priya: 0.006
